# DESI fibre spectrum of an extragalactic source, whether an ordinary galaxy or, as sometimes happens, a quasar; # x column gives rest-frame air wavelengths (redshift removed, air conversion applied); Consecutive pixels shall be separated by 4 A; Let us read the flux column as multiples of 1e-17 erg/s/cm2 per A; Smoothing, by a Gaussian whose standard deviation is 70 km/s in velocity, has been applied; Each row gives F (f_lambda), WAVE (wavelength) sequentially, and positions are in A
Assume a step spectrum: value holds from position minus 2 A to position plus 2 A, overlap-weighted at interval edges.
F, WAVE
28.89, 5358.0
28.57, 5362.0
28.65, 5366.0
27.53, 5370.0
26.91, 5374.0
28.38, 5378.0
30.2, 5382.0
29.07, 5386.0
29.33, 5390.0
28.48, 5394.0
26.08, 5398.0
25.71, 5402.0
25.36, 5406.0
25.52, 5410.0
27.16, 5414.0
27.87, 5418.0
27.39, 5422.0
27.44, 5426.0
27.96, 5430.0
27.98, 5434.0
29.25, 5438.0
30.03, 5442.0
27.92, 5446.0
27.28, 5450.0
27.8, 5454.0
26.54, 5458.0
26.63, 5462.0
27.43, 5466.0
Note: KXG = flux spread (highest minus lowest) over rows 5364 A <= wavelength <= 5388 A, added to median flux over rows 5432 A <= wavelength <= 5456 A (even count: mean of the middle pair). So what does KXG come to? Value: 31.2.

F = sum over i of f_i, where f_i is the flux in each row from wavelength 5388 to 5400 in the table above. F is 84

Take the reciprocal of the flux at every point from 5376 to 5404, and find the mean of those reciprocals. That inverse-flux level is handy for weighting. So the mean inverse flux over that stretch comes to 0.0356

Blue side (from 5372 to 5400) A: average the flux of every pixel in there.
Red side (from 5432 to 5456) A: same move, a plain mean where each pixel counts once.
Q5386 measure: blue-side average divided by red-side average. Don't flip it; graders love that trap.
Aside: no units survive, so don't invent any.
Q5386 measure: 1.00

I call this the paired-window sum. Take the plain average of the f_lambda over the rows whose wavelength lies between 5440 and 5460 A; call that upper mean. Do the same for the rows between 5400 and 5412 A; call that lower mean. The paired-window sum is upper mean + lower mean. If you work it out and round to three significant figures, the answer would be 53.4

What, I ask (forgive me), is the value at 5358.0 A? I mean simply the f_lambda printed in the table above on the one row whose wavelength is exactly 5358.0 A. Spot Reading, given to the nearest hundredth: 28.89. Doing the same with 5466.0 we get 27.43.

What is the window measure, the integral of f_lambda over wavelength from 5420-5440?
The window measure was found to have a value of 560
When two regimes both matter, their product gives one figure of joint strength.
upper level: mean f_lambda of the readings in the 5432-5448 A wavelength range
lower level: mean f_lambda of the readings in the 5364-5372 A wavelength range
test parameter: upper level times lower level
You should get 809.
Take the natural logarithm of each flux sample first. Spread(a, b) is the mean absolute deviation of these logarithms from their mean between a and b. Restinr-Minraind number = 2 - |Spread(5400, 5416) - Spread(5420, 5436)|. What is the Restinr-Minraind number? 1.99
